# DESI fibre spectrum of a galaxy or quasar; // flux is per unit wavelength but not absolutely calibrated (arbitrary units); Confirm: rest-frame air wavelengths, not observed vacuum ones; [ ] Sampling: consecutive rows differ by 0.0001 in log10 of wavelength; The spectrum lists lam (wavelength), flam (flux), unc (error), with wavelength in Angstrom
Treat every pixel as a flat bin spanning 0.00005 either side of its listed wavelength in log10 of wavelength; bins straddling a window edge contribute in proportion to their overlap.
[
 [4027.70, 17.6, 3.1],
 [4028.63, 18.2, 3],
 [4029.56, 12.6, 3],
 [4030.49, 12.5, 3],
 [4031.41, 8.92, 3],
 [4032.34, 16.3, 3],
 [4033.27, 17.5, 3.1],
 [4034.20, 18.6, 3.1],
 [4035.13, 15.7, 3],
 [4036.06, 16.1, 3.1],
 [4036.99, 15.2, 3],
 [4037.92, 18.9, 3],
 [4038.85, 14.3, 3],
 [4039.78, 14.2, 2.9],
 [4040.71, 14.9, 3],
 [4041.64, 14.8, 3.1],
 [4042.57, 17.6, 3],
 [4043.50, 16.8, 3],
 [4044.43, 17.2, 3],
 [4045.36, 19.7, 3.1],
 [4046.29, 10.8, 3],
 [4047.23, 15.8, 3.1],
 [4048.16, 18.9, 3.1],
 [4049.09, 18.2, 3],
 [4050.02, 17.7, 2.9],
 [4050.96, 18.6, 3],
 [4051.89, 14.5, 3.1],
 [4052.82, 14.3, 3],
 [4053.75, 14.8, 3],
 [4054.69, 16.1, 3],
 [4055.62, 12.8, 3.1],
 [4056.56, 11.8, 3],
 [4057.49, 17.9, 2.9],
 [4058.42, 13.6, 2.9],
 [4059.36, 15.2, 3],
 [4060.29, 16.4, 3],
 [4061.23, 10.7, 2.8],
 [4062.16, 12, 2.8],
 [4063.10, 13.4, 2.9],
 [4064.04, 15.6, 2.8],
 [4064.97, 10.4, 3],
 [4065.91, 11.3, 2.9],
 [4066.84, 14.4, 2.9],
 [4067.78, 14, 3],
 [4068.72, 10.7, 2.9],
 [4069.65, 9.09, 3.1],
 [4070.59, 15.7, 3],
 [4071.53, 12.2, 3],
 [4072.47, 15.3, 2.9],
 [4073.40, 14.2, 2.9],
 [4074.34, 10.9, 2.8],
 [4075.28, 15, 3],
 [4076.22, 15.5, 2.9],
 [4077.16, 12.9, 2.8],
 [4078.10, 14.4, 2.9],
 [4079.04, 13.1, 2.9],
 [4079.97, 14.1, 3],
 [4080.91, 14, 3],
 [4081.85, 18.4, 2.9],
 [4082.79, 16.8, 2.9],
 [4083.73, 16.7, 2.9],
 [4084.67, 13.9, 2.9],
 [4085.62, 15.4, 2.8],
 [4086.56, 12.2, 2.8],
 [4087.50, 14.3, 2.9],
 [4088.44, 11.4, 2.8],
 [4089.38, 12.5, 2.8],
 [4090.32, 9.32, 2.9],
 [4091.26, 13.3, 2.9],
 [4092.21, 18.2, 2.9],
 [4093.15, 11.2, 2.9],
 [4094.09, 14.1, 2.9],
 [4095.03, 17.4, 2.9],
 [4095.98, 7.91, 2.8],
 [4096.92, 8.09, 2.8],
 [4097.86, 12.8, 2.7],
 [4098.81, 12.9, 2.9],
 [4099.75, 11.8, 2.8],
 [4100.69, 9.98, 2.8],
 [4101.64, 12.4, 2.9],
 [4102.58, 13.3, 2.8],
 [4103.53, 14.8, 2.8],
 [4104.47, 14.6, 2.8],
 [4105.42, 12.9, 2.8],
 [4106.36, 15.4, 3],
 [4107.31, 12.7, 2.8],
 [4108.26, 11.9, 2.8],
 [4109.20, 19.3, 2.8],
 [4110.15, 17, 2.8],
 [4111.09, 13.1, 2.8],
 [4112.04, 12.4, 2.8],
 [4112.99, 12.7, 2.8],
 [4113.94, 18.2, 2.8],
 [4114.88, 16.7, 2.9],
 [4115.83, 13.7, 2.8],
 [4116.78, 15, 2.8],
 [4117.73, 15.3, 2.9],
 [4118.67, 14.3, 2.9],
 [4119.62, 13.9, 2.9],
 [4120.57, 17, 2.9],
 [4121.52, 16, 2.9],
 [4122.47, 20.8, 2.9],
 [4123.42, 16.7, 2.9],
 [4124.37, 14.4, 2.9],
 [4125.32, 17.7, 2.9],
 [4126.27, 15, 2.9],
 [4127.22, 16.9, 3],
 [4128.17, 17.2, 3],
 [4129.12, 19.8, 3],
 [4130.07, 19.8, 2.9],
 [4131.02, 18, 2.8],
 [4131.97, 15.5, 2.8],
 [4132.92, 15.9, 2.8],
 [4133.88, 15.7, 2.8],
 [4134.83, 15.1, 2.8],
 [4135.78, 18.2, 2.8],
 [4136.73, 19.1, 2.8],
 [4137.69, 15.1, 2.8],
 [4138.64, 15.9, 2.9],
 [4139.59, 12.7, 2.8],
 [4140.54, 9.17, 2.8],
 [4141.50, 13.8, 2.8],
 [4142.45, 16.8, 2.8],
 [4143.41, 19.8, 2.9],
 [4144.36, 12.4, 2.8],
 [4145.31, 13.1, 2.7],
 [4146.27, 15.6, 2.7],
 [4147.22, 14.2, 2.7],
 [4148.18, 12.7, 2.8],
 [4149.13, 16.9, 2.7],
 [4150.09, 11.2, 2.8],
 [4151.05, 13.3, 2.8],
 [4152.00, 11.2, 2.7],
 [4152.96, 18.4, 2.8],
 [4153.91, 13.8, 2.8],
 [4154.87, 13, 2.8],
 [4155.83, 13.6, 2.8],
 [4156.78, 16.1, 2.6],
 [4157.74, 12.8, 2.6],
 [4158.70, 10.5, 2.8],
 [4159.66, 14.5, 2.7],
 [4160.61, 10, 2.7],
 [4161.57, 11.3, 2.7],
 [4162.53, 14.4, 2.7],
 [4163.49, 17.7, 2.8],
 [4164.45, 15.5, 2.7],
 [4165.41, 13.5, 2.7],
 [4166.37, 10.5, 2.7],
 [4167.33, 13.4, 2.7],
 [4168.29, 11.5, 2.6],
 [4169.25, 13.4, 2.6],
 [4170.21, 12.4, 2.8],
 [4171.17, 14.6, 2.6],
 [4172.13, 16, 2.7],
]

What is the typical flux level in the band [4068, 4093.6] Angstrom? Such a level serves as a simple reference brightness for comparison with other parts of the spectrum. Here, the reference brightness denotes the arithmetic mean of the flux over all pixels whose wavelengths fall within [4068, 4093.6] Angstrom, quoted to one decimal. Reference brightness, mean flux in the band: 13.7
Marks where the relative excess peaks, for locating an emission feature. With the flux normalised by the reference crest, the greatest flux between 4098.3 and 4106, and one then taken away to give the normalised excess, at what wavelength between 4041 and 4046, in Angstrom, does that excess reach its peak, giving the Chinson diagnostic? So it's 4045.36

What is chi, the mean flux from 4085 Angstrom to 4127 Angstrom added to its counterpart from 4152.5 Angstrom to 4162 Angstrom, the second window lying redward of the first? 27.5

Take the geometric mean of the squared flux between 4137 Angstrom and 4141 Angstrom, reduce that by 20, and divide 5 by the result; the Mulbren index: 0.034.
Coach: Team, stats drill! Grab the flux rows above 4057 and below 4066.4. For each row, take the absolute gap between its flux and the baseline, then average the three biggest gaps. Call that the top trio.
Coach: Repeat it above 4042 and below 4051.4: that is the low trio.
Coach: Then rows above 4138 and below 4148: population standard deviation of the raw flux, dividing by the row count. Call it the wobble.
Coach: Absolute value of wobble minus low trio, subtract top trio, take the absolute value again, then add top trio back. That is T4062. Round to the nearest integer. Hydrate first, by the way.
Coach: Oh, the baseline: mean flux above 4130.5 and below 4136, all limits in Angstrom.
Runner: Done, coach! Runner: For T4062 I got 10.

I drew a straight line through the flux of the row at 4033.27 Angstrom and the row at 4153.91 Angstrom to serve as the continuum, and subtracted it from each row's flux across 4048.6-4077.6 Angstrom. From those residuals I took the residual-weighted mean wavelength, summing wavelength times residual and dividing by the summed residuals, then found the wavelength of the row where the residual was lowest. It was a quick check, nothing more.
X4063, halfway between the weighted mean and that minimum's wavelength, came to 4067.6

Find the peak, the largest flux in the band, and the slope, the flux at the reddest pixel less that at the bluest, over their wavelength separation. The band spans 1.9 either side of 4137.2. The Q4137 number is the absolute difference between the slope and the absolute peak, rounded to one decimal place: 19.9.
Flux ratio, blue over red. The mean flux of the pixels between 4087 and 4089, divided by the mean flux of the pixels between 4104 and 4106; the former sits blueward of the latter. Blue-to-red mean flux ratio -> 0.93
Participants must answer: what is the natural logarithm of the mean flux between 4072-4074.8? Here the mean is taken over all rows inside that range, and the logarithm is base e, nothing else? 2.60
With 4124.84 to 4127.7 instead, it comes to 2.81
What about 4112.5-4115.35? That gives 2.76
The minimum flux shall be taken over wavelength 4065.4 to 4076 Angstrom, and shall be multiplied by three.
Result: 27.3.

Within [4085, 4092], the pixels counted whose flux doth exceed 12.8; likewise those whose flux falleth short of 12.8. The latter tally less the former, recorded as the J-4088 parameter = 1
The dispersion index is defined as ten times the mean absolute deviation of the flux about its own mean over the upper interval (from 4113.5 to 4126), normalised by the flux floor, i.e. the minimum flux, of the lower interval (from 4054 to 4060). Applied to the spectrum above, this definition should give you 1.34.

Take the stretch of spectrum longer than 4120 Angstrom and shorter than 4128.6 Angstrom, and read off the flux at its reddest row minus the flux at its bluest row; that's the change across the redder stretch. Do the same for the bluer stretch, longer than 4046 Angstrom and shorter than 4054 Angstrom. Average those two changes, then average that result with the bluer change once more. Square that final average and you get 9.3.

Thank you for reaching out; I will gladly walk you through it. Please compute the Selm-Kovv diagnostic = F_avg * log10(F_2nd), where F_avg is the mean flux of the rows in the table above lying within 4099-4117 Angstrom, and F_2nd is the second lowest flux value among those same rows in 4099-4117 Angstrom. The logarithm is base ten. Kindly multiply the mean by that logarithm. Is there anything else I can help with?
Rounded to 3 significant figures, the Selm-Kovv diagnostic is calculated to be 15.1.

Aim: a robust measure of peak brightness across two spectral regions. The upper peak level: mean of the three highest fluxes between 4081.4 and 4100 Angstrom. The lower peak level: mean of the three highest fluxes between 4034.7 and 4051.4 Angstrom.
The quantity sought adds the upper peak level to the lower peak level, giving 37.2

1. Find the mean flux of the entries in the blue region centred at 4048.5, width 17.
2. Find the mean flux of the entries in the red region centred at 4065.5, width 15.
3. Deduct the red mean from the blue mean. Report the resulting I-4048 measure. 2.7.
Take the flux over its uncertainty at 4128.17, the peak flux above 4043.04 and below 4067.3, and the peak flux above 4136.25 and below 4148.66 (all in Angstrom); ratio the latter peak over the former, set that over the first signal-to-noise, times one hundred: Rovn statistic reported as 18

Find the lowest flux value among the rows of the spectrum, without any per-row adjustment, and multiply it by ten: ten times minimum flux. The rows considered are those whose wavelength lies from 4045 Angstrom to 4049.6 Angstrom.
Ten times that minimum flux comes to 108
